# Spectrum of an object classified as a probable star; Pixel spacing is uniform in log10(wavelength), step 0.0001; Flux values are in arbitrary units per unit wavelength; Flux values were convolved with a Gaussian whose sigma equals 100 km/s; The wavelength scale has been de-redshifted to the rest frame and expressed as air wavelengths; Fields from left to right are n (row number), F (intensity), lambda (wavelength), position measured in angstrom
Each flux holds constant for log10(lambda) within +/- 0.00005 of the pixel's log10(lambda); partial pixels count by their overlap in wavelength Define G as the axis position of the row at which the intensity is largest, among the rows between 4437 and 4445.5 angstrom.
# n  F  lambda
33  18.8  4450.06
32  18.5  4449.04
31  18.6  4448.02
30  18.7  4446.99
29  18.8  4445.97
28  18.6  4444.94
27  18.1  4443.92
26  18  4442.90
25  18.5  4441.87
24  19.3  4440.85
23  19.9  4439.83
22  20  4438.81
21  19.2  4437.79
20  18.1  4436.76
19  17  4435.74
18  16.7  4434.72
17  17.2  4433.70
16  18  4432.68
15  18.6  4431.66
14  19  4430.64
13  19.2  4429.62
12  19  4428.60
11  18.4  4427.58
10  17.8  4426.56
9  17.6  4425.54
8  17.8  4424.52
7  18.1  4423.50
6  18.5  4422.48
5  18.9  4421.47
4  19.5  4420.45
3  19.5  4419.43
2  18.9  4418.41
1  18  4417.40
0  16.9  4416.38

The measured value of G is 4438.81 angstrom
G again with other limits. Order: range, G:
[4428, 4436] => 4429.62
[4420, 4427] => 4420.45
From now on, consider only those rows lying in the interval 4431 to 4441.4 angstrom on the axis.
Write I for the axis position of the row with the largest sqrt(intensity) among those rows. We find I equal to 4438.81 angstrom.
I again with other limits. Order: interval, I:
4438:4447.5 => 4438.81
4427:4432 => 4429.62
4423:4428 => 4427.58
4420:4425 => 4420.45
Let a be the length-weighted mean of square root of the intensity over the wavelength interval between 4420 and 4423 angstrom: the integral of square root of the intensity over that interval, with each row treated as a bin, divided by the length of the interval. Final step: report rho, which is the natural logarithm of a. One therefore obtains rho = 1.47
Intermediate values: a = 4.360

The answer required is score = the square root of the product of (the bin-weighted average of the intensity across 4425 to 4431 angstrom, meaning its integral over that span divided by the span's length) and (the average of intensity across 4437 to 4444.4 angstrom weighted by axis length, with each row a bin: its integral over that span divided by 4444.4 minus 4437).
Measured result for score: 18.7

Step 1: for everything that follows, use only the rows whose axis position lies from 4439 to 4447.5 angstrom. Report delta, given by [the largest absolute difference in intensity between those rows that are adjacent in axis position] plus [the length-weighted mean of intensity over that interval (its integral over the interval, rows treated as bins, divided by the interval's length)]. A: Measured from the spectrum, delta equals 19.6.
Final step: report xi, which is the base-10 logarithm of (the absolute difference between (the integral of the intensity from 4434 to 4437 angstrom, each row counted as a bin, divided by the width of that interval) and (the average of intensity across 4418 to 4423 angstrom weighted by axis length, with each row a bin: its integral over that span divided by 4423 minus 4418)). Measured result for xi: 0.27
